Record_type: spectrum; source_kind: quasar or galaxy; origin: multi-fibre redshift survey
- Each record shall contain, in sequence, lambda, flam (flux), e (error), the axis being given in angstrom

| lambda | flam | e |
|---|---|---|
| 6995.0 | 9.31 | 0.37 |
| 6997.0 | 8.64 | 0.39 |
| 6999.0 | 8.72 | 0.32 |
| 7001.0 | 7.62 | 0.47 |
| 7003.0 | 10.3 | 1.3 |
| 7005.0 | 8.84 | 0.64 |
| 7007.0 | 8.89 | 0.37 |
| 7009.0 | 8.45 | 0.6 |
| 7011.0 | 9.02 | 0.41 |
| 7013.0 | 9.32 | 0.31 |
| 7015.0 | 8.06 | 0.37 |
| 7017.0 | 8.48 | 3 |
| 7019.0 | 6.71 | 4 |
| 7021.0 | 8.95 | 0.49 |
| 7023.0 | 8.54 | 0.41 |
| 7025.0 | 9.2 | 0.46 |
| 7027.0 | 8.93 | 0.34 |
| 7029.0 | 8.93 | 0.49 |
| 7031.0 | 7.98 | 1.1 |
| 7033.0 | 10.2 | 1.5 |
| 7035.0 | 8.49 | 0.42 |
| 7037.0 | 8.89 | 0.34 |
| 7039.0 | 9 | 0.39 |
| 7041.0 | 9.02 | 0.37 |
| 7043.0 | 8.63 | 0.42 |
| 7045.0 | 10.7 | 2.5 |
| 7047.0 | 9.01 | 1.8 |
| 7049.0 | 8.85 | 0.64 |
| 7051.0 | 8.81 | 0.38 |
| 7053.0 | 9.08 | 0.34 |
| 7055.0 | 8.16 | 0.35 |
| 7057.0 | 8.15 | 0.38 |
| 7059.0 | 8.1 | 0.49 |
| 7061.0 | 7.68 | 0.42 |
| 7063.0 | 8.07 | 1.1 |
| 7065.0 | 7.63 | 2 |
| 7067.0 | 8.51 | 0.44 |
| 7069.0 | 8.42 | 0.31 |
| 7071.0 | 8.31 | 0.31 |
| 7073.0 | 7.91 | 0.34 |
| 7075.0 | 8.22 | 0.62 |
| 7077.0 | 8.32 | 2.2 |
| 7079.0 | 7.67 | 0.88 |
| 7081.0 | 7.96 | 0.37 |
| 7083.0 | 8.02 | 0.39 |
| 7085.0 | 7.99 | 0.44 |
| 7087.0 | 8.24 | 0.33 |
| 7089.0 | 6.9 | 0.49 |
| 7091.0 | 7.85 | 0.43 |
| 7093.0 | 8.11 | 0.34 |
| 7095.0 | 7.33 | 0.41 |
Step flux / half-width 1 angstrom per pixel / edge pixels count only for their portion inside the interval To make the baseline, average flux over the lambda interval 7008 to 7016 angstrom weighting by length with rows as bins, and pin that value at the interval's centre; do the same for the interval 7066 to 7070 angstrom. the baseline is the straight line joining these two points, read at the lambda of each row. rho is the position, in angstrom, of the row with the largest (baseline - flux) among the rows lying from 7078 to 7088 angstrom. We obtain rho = 7079.0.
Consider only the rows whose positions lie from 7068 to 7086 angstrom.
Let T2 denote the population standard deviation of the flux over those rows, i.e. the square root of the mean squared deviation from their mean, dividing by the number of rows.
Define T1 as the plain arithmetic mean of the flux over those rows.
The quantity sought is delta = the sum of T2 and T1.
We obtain 8.3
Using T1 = 8.1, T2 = 0.23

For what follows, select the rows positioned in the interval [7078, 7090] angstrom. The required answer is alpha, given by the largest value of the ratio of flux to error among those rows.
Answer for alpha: 25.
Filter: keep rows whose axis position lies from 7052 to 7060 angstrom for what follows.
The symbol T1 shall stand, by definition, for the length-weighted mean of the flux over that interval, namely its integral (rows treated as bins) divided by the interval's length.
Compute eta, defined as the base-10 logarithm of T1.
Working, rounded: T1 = 8.4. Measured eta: 0.923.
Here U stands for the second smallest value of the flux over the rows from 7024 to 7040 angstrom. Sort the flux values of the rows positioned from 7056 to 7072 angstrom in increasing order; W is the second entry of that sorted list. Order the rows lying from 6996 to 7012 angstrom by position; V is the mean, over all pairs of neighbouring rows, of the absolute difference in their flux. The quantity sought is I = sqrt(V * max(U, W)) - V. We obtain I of 1.87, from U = 8.49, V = 0.91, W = 7.68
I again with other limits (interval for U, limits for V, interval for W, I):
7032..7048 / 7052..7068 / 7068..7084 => 1.51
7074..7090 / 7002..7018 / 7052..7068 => 1.58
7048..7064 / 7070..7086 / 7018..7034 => 1.19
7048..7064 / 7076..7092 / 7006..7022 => 1.52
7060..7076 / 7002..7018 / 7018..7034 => 1.62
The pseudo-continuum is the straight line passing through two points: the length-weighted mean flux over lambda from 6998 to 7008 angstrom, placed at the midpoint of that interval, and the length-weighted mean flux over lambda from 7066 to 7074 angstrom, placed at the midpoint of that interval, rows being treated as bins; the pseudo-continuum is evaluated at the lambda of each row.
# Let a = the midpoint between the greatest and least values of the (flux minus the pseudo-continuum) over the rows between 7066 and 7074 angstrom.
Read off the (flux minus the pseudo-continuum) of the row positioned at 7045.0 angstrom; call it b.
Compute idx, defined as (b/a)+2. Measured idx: -26.3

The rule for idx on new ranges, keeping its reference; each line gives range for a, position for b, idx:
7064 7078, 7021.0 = 1.1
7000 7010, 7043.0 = 3.4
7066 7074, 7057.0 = 5.2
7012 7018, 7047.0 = -3.9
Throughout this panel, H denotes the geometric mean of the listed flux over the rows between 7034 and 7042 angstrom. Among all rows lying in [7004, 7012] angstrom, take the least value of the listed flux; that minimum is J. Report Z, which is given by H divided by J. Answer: 1.05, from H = 8.8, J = 8.45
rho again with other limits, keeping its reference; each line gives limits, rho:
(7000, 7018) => 7001.0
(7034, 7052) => 7035.0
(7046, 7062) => 7061.0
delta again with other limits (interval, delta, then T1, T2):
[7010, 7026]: 9.3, 8.5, 0.79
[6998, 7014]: 9.6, 8.9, 0.71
